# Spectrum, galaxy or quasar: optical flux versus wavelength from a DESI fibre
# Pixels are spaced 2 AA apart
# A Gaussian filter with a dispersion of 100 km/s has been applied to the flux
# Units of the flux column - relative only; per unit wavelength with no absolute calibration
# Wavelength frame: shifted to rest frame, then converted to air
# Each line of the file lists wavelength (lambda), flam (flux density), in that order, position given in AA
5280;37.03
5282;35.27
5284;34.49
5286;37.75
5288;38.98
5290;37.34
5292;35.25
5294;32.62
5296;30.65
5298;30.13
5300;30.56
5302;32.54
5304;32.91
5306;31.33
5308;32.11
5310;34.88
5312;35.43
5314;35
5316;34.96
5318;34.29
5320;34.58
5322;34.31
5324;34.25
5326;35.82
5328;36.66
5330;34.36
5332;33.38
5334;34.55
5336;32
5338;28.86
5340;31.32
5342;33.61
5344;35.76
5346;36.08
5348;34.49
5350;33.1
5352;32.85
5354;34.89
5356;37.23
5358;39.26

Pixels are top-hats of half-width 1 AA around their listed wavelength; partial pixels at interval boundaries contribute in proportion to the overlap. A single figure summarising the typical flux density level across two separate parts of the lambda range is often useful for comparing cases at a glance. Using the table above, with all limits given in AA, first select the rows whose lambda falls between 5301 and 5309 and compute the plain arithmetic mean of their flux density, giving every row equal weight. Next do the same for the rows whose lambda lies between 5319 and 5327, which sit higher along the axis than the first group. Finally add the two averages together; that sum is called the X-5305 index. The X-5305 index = 67.0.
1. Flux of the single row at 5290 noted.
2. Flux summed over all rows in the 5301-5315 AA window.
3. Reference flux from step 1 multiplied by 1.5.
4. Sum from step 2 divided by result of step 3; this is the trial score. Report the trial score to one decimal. 4.2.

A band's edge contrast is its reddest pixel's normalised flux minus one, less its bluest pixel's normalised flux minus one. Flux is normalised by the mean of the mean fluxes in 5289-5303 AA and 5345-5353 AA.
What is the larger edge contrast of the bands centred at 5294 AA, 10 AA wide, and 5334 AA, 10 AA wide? -0.16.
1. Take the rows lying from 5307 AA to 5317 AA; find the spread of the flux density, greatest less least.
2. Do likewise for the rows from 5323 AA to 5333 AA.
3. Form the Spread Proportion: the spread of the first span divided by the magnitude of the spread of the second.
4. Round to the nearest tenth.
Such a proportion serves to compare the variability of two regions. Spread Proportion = 1.0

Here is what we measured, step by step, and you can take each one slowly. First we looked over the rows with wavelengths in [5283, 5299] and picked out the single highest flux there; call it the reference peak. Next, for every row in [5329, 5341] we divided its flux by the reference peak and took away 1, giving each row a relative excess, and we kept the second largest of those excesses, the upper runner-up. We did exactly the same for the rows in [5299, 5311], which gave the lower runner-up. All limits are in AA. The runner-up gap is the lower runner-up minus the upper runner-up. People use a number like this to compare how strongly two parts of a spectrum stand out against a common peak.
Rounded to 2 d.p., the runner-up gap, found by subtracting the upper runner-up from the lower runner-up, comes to -0.04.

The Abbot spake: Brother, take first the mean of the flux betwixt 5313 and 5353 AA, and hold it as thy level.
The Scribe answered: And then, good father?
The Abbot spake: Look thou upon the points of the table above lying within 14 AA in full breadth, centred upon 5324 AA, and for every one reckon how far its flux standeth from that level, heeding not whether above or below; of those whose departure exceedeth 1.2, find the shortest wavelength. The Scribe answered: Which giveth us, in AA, 5326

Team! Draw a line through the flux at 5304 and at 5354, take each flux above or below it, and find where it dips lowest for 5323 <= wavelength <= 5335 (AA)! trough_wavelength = 5332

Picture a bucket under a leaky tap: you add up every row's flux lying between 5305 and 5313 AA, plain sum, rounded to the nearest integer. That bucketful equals 134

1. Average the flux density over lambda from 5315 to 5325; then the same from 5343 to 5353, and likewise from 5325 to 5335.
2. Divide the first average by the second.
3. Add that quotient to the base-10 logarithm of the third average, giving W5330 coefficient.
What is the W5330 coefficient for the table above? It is 2.544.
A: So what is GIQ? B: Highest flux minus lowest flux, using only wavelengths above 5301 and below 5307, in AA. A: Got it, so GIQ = 1.6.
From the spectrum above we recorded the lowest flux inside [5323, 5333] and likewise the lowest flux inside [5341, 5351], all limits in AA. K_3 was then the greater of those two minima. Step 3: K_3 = 33.4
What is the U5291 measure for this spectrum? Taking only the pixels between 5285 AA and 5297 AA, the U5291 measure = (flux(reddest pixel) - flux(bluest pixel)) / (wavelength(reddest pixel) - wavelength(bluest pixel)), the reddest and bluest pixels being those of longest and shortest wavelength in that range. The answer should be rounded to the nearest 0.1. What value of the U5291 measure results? -0.7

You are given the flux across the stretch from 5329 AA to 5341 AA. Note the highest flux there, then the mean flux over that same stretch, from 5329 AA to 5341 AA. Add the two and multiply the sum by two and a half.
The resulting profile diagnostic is 167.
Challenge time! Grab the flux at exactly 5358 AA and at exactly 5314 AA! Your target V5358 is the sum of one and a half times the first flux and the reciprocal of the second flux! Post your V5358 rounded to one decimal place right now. 58.9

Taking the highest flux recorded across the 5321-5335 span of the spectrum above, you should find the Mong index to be 36.66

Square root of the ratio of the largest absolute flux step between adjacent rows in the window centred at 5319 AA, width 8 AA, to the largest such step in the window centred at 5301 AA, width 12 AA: 0.58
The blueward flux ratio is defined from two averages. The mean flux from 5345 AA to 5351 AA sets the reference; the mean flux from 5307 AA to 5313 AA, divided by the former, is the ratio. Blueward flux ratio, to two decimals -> 0.99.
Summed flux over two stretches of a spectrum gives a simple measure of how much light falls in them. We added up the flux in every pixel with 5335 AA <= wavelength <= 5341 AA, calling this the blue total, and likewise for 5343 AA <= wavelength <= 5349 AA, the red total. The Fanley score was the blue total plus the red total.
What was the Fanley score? 199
